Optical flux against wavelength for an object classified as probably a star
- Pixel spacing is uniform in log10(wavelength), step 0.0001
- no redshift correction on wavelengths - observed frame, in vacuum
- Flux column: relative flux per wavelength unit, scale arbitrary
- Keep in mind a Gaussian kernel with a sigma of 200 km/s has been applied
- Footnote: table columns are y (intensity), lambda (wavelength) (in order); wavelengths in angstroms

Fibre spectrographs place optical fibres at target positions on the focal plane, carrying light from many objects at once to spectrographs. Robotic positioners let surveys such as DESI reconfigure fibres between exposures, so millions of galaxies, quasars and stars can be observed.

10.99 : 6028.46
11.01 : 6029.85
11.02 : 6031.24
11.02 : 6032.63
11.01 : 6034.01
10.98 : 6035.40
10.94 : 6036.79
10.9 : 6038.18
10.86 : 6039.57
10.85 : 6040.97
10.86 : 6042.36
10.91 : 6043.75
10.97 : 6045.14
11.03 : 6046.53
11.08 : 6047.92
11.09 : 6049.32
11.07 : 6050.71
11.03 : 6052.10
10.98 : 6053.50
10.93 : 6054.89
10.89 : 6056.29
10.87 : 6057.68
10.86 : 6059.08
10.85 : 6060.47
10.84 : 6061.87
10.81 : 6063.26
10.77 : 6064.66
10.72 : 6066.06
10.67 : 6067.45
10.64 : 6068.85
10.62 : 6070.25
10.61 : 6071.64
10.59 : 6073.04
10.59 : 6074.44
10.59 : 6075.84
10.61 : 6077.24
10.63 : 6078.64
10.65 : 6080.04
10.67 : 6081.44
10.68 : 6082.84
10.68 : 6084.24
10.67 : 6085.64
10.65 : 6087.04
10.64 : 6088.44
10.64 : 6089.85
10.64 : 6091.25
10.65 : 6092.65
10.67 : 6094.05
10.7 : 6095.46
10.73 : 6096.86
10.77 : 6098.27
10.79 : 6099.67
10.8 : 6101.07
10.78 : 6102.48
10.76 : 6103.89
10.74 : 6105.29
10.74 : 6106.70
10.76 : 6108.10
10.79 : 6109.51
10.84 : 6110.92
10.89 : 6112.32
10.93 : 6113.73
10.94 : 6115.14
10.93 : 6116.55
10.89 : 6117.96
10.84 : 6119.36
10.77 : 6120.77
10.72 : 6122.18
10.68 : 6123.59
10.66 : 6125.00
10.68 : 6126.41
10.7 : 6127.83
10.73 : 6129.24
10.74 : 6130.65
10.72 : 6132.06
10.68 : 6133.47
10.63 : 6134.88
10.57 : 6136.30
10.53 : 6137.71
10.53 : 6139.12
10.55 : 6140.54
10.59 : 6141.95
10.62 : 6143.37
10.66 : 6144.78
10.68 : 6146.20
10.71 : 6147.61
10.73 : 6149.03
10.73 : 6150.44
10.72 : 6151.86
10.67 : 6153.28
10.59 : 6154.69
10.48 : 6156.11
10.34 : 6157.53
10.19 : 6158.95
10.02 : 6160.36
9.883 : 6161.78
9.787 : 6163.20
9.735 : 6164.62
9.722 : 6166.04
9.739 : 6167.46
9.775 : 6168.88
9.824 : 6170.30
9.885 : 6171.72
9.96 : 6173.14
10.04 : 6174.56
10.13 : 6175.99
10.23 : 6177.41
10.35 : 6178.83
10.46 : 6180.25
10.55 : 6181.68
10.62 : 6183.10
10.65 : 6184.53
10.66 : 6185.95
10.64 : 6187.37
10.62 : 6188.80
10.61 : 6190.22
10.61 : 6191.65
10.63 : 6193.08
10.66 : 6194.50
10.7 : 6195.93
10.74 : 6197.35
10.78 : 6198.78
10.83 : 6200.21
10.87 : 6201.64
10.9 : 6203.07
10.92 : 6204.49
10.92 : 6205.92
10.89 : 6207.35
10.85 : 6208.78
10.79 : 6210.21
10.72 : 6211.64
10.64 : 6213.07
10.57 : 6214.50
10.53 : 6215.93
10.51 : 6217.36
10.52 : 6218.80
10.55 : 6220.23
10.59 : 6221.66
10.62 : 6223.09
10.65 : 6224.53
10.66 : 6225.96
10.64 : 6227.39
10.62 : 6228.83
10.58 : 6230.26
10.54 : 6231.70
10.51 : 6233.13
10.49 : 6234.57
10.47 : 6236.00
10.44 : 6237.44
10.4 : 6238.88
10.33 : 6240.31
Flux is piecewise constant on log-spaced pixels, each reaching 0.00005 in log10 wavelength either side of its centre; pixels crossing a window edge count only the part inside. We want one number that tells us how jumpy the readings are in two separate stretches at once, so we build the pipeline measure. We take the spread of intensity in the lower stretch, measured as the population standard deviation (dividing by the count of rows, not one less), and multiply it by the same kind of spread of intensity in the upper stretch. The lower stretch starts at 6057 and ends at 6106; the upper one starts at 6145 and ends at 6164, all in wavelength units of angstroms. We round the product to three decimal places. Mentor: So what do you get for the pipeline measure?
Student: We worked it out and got 0.027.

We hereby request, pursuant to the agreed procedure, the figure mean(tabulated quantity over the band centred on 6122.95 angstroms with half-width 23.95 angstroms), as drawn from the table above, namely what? 10.73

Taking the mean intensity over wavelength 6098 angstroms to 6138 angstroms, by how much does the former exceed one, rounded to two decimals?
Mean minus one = 9.76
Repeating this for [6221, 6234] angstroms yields 9.60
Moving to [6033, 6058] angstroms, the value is 9.96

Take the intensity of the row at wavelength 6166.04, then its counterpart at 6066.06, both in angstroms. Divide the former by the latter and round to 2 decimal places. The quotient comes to 0.91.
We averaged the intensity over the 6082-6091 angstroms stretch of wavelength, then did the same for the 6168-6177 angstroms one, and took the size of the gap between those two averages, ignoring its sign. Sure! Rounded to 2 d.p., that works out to 0.72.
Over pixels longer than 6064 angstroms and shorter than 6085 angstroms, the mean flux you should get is 10.6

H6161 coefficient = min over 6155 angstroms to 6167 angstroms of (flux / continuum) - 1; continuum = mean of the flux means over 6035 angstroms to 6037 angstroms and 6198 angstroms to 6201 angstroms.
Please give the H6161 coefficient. -0.11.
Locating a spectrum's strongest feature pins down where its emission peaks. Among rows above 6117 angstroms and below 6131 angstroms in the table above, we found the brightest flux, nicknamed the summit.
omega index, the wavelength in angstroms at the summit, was 6117.96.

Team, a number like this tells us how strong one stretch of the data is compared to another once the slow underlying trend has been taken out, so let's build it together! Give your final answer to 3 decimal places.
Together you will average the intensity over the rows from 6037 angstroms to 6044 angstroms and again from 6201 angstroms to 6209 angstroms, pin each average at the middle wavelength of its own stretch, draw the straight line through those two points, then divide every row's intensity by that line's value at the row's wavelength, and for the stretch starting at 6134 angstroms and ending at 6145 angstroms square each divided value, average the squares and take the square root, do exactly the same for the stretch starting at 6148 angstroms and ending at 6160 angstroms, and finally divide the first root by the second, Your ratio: 1.003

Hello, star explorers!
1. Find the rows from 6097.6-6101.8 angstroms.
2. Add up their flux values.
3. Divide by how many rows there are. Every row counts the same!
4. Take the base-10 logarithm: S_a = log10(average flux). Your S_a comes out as 1.03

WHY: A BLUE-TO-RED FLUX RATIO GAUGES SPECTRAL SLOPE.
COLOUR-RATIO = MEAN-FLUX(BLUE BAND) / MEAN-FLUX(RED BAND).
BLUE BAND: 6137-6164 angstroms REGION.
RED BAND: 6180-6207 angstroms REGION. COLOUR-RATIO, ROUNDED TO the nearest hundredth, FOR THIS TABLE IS 0.98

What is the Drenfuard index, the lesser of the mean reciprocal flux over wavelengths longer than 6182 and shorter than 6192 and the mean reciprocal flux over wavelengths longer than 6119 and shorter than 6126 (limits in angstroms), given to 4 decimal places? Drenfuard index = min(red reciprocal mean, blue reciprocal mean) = 0.0932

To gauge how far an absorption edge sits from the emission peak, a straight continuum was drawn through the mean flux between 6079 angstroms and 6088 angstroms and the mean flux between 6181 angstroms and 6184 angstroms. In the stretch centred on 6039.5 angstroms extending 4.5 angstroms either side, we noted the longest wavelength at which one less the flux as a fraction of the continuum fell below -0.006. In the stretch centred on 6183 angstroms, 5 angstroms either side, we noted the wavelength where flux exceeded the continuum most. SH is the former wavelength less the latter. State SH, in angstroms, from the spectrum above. -142.2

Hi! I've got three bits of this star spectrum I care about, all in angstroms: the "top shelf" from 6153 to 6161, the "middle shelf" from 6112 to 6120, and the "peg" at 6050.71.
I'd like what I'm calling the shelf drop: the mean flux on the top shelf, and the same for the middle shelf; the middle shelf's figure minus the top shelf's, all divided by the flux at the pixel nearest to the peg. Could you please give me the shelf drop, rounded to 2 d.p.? 0.05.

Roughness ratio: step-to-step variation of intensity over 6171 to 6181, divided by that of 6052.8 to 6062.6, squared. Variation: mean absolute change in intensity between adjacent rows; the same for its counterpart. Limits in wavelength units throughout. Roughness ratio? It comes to 16.9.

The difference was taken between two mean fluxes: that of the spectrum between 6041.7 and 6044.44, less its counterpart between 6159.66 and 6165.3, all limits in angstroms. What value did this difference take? 1.0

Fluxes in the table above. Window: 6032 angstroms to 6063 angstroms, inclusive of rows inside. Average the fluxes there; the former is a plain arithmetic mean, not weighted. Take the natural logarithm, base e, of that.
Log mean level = 2.39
